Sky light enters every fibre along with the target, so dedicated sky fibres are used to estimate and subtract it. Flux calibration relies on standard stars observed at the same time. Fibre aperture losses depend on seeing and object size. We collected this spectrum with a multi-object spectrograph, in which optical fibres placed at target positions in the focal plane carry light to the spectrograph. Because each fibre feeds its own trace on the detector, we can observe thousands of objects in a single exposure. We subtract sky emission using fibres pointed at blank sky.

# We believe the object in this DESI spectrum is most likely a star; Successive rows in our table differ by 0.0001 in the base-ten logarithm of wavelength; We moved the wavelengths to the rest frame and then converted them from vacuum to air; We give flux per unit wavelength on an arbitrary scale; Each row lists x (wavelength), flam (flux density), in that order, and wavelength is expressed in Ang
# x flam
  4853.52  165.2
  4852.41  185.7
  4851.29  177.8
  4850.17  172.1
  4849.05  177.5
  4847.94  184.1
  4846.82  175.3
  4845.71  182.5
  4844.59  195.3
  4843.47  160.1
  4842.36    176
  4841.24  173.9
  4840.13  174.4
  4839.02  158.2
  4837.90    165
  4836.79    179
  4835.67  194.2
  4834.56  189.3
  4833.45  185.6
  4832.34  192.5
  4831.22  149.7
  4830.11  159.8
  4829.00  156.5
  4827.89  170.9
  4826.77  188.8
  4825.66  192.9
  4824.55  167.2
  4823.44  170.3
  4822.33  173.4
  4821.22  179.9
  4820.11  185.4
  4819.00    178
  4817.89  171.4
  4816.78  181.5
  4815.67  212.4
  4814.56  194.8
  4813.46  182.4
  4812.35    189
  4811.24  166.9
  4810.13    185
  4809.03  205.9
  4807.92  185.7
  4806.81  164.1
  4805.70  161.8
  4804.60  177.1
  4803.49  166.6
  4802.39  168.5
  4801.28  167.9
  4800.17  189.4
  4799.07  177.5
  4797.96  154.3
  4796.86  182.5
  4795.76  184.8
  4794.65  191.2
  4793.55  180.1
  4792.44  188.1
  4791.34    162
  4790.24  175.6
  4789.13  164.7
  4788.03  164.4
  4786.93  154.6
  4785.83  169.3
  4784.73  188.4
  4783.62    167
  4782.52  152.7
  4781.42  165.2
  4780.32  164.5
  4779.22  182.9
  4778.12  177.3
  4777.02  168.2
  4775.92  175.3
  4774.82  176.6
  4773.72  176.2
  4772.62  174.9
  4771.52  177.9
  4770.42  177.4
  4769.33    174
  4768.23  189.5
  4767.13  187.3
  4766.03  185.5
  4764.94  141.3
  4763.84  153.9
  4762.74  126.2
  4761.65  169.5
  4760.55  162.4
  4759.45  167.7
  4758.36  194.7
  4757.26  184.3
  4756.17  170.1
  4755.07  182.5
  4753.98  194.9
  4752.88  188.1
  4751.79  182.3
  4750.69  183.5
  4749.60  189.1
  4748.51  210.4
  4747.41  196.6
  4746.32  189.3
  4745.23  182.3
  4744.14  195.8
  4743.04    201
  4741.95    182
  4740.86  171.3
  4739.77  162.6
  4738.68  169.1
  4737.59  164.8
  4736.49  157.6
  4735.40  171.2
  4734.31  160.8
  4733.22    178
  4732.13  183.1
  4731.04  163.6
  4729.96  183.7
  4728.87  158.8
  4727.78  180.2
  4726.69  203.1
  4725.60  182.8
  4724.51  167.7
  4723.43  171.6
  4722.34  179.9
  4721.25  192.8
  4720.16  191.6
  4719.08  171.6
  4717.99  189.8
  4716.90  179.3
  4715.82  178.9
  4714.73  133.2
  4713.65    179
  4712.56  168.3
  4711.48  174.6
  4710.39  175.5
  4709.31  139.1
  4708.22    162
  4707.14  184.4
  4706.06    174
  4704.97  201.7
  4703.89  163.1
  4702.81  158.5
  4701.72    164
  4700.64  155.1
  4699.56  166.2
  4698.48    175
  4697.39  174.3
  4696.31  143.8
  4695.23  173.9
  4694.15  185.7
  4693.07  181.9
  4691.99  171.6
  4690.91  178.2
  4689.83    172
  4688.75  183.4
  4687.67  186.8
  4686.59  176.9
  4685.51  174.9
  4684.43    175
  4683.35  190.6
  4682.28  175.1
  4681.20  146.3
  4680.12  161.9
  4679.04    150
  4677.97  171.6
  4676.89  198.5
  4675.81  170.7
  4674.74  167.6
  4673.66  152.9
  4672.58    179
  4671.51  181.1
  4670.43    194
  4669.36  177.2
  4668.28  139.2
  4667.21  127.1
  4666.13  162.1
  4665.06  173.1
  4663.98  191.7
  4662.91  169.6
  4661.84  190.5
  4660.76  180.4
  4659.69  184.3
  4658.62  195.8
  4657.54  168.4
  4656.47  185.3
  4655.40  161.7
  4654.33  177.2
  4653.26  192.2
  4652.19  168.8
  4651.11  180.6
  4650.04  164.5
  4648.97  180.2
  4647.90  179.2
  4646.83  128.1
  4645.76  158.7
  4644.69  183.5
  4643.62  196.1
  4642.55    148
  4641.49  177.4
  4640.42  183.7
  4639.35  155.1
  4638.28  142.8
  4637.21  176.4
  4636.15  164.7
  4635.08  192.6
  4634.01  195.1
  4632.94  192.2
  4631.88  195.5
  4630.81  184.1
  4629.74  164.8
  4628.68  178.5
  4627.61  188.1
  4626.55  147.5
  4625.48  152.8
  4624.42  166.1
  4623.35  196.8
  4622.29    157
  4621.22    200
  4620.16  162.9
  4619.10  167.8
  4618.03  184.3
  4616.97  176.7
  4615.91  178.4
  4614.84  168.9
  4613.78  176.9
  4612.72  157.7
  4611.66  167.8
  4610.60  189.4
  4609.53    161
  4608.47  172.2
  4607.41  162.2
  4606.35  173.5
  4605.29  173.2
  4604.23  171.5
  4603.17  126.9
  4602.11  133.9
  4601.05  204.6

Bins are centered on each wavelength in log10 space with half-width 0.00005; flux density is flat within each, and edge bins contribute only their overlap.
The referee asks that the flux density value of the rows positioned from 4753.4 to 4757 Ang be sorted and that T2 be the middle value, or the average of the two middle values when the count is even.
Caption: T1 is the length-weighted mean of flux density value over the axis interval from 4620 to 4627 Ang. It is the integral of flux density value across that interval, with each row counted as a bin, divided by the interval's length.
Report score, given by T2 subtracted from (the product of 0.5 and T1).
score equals -98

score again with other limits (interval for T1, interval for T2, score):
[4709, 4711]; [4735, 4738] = -85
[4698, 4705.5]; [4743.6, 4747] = -105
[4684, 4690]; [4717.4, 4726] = -92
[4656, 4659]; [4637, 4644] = -85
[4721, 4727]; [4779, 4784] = -74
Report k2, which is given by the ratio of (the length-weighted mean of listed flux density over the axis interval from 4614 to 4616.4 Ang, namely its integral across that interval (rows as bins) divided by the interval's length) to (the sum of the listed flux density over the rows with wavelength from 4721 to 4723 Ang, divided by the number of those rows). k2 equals 0.932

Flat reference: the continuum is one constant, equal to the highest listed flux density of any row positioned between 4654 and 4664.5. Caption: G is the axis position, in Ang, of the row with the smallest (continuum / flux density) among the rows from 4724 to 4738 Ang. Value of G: 4726.69 Ang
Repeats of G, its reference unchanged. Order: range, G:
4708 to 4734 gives 4726.69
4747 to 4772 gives 4748.51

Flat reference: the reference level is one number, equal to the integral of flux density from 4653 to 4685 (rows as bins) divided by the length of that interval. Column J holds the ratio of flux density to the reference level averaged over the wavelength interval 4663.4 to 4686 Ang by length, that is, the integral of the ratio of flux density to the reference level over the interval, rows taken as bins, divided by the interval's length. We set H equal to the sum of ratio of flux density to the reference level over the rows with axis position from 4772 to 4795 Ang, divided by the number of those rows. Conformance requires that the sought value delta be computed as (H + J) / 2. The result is 0.99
